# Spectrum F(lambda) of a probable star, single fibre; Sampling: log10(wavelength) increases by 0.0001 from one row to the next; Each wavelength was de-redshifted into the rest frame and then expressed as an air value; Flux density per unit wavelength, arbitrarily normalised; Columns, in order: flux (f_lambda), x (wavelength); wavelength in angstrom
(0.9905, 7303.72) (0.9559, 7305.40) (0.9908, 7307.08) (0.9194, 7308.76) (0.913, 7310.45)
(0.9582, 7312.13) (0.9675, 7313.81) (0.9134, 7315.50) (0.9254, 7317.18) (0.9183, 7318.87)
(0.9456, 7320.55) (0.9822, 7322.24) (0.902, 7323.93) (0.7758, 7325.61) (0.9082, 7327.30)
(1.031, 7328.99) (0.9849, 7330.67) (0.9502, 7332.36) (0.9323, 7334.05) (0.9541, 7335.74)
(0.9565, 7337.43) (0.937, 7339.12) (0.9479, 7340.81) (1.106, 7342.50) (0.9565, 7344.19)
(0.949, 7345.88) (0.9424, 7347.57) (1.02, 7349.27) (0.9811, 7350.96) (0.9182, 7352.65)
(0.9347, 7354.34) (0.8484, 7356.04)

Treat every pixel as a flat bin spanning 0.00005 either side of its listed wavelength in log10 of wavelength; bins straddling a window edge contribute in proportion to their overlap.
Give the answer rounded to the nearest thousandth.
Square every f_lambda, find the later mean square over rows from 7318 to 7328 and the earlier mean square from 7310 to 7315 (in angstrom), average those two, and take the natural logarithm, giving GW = -0.151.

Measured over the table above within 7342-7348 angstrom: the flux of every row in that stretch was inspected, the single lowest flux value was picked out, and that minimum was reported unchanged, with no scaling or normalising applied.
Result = 0.9424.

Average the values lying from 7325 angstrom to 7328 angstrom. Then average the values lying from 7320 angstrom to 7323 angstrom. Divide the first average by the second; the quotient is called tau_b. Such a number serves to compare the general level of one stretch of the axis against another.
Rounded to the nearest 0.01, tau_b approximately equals 0.87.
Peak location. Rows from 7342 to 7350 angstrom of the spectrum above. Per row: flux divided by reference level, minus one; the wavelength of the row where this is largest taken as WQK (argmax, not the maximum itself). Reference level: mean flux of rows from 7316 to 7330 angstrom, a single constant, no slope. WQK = 7342.50 angstrom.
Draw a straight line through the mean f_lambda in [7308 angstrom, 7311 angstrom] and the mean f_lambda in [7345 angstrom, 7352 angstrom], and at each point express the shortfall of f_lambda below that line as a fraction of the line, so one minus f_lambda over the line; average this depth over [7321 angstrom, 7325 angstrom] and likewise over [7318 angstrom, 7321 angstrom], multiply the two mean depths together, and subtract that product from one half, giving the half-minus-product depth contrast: 0.500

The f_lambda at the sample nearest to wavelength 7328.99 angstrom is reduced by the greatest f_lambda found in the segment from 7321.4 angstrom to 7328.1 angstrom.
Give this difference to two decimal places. 0.05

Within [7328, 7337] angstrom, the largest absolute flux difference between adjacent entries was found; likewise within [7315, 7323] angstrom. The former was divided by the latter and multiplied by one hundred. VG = 126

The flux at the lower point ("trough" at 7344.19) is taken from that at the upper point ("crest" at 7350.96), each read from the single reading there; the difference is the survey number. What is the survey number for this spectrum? 0.02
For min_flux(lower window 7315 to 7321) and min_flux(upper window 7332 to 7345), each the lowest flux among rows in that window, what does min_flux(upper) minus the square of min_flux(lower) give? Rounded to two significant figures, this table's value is 0.098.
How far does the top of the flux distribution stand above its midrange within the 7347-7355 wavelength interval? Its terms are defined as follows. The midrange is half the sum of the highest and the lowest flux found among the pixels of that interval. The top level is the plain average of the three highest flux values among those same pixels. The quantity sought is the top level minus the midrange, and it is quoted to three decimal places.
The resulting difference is 0.012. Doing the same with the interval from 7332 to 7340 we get 0.009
